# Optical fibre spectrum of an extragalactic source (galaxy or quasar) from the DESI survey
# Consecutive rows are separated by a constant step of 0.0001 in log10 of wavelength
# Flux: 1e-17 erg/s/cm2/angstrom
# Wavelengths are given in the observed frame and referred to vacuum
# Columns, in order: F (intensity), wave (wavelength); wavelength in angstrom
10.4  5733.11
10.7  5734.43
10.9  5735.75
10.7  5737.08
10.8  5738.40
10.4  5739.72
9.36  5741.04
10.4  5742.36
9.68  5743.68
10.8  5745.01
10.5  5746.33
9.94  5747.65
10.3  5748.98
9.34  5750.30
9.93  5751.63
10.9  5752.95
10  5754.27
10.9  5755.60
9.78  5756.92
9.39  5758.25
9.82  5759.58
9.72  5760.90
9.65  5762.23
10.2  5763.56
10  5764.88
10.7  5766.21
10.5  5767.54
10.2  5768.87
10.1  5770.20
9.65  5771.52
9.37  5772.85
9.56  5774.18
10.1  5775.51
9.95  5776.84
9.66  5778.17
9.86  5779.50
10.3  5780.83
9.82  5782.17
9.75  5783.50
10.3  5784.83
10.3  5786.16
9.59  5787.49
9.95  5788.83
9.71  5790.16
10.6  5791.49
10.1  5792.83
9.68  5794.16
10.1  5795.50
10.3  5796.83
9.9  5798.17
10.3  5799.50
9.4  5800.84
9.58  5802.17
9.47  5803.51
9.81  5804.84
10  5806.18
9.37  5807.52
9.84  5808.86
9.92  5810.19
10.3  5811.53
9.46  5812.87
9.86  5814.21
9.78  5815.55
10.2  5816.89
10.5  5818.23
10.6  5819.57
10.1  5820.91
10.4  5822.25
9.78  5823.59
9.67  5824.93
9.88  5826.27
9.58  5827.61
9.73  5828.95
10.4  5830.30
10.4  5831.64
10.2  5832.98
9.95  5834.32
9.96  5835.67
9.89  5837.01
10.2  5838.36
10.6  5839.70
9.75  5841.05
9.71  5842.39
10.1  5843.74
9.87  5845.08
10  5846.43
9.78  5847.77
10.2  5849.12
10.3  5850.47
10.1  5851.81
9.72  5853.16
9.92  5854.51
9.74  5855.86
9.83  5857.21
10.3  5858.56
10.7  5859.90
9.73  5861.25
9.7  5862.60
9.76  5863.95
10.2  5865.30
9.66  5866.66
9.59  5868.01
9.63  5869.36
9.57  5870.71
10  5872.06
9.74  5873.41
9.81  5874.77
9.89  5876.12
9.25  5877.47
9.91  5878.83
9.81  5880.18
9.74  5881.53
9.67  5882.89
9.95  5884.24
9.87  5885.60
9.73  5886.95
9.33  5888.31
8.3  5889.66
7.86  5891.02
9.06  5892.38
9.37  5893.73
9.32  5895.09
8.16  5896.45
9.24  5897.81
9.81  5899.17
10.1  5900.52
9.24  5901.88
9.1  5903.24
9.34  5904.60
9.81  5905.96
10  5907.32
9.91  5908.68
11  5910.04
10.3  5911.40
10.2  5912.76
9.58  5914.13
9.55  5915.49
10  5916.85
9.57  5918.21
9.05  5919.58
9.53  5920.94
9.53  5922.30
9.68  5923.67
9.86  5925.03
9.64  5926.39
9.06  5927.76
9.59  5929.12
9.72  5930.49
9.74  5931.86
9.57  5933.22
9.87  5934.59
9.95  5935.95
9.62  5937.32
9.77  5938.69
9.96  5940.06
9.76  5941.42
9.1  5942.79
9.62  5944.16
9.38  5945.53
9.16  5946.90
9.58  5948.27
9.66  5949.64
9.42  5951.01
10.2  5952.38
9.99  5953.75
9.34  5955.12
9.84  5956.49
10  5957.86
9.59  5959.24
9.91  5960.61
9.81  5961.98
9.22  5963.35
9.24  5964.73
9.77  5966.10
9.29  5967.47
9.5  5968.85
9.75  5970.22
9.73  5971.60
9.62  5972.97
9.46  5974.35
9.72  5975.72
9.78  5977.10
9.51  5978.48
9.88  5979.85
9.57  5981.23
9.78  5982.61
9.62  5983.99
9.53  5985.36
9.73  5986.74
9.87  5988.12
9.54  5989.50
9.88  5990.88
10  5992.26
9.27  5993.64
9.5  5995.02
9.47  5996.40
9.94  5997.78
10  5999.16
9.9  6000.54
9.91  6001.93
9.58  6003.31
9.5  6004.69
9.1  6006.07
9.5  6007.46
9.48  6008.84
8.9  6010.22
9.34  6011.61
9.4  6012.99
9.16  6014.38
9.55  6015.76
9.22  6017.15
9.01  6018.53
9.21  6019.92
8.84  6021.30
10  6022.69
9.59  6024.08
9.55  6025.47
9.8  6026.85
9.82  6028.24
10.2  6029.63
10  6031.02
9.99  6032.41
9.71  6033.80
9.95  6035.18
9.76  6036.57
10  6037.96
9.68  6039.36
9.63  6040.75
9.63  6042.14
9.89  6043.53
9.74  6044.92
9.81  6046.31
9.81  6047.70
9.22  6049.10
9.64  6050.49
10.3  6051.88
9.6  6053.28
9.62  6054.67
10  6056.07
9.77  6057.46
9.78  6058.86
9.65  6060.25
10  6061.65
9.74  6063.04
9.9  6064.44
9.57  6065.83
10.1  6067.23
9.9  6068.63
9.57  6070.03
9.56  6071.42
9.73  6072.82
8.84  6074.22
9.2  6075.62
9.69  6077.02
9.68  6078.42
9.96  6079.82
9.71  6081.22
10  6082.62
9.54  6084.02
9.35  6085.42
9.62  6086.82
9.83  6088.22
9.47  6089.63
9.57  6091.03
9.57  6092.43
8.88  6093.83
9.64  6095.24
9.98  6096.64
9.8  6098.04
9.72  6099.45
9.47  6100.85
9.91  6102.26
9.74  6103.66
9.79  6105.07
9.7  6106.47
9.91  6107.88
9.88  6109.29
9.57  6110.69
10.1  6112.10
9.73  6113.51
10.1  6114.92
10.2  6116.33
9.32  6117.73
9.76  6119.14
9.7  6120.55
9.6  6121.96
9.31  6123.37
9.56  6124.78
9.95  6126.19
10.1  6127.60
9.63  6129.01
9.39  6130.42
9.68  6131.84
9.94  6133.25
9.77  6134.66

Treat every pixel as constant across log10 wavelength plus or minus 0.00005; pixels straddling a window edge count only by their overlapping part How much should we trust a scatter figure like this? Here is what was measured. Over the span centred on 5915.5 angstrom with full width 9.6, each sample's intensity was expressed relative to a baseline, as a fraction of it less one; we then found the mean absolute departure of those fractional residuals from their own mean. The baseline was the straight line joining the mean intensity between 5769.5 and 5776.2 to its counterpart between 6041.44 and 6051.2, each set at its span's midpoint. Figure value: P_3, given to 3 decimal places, 0.037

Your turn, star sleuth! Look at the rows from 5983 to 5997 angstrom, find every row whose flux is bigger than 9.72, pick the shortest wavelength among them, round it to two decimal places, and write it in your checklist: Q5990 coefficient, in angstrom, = 5986.74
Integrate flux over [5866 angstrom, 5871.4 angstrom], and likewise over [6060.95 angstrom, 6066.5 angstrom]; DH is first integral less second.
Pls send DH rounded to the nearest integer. -3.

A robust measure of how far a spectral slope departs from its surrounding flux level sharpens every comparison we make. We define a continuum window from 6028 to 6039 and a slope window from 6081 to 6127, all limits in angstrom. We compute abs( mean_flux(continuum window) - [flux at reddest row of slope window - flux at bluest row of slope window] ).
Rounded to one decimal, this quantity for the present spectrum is 9.7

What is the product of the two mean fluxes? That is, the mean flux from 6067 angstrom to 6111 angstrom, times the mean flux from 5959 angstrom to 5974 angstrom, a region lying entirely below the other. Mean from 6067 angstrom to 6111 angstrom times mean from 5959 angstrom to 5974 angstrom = 92.5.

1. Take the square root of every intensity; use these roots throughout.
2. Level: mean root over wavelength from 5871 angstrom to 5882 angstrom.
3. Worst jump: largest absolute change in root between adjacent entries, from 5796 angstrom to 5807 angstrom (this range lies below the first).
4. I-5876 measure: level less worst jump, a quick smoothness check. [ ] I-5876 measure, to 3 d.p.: 2.982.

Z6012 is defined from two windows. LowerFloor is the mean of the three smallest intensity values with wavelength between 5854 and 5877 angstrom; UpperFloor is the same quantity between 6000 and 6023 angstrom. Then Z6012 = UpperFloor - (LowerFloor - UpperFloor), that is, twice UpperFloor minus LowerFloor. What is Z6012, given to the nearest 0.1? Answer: 8.2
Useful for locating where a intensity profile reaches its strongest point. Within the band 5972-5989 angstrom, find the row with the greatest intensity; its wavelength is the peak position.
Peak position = 5979.85 angstrom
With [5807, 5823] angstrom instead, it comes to 5819.57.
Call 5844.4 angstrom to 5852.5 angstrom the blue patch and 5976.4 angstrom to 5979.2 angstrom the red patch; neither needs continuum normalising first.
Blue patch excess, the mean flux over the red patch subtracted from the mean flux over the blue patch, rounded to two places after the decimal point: 0.40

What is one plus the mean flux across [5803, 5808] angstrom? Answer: 10.7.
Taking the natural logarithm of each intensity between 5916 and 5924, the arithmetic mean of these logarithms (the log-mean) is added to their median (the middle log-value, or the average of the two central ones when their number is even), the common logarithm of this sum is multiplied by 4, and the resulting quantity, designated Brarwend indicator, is 2.62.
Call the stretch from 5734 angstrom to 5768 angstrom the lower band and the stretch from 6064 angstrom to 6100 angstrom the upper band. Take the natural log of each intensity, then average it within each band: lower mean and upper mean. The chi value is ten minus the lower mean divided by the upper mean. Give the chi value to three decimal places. 8.975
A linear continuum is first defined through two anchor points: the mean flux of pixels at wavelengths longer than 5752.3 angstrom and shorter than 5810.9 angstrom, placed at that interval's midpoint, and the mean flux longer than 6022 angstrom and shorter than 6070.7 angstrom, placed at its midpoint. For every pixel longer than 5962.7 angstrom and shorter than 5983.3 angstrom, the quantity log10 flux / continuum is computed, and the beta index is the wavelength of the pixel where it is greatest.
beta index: 5979.85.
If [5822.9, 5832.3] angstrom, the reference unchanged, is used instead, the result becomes 5831.64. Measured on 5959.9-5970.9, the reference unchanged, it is 5960.61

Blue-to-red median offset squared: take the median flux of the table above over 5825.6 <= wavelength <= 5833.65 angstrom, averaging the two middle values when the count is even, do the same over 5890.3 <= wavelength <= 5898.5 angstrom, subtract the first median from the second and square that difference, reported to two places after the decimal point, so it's 0.79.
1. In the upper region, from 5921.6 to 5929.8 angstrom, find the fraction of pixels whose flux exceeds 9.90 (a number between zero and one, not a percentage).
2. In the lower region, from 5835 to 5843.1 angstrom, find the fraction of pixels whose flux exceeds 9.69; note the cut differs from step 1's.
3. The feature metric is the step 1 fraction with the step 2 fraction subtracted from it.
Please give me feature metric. -1.0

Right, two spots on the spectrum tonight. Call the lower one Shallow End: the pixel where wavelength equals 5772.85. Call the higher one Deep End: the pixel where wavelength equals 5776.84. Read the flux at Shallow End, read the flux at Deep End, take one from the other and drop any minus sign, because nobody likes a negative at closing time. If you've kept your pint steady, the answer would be 0.6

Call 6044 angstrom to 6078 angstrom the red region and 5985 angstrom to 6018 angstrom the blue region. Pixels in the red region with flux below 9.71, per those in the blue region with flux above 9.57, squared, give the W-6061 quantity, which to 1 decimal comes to 1.5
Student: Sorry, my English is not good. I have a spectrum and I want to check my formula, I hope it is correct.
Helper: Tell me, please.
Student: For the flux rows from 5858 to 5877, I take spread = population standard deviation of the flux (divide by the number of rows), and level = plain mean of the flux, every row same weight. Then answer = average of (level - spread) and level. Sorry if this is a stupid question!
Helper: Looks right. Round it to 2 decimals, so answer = 9.72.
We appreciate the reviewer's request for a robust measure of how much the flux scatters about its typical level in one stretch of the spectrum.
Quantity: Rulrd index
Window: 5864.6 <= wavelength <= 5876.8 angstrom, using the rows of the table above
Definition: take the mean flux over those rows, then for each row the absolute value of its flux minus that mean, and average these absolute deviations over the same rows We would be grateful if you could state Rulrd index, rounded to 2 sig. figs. 0.17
